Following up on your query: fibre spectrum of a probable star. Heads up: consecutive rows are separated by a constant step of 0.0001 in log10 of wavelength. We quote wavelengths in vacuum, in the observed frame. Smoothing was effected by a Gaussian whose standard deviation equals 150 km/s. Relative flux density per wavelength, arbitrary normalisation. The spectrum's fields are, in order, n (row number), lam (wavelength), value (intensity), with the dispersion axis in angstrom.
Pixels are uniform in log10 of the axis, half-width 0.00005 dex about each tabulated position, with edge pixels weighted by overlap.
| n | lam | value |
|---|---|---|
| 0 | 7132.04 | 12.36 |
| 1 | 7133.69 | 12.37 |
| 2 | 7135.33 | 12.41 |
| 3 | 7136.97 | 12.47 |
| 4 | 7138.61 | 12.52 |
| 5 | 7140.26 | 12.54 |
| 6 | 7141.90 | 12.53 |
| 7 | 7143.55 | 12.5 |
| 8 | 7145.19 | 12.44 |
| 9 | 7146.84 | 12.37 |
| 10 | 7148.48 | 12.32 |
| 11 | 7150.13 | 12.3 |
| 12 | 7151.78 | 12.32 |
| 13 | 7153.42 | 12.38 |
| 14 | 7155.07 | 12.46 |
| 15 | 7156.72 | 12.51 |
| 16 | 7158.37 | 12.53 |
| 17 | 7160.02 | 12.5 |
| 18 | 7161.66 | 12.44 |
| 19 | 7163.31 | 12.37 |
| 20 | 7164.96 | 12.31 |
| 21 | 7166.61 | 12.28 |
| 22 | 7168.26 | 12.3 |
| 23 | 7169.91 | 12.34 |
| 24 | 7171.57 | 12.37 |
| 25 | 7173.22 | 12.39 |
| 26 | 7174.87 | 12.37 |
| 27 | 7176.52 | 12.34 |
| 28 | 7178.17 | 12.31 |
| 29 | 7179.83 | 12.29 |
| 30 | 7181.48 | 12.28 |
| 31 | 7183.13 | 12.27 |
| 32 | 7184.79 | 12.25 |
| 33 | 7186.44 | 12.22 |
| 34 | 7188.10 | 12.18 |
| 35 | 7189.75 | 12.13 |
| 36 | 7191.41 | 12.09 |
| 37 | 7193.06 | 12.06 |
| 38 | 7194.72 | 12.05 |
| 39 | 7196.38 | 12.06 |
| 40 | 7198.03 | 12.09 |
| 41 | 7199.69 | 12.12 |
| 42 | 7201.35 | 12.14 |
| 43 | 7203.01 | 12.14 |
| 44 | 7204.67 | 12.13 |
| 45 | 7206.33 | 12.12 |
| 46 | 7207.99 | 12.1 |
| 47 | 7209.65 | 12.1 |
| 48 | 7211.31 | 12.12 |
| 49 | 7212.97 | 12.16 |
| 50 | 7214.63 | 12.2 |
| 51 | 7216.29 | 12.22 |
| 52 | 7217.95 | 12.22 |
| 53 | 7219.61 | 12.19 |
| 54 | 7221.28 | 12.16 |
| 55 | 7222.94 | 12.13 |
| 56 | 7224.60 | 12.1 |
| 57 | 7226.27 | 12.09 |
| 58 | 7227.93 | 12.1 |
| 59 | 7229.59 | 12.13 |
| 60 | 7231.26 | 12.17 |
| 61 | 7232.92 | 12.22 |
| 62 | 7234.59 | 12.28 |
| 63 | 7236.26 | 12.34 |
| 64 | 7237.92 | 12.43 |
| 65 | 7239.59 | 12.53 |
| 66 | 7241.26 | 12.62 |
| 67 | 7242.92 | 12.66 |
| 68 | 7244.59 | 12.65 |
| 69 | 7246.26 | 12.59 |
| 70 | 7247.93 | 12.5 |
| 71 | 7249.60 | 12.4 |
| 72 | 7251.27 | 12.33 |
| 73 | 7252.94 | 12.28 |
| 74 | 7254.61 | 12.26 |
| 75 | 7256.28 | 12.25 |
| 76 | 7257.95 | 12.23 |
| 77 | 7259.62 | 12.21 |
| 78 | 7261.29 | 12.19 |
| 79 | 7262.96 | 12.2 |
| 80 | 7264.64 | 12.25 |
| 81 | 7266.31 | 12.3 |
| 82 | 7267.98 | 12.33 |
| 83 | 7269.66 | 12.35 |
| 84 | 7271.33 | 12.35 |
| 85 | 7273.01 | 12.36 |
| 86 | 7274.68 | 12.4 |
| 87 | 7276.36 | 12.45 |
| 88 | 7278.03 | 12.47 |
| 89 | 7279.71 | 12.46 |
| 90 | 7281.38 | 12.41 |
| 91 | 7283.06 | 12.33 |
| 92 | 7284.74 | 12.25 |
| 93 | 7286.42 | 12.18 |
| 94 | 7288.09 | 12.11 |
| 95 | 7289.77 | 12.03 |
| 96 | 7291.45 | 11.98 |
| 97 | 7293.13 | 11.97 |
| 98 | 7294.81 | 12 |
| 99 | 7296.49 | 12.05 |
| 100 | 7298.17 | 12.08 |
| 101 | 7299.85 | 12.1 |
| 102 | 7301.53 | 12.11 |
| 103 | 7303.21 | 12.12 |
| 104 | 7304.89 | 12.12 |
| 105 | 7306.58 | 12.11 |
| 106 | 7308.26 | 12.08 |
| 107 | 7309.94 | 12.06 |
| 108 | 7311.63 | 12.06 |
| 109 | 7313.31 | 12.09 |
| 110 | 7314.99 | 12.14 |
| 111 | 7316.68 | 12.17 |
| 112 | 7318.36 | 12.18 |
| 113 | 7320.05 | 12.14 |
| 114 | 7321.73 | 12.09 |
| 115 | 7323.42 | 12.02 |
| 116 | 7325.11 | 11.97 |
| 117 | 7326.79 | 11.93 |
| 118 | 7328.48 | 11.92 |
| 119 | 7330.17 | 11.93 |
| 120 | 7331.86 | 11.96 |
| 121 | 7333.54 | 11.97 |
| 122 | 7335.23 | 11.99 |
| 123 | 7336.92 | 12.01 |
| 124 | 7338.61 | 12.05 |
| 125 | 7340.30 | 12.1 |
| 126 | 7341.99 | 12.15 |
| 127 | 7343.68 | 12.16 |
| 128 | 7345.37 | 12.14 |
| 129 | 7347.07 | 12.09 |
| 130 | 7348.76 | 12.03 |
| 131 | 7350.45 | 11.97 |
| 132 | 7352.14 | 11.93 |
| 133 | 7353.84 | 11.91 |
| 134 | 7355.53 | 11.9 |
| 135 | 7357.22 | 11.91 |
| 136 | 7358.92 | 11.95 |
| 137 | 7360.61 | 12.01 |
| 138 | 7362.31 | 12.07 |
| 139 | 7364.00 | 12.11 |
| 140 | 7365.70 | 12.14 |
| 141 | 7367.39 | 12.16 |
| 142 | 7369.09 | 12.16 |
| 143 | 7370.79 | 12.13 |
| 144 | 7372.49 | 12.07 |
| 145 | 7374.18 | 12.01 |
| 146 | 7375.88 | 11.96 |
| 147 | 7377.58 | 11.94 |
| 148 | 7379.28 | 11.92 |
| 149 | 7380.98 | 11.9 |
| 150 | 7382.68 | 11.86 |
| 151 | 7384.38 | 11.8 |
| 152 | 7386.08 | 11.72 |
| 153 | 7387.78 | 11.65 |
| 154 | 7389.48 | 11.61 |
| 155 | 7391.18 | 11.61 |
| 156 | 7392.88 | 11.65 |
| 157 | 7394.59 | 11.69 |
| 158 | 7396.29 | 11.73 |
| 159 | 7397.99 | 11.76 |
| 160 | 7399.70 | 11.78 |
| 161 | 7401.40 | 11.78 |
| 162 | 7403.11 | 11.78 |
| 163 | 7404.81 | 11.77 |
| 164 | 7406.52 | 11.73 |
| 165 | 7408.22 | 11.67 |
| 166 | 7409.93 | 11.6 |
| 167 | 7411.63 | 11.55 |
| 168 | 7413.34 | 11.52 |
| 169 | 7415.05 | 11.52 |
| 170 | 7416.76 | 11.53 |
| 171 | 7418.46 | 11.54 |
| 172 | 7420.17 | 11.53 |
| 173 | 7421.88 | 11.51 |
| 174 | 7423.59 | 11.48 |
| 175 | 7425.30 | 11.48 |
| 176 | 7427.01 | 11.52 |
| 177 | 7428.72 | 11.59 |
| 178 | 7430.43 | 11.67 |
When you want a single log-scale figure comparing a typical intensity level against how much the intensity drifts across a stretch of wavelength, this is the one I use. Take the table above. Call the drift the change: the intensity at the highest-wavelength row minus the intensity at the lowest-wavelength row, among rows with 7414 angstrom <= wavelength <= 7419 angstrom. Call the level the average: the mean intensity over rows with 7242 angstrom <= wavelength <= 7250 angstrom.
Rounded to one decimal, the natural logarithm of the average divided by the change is 6.4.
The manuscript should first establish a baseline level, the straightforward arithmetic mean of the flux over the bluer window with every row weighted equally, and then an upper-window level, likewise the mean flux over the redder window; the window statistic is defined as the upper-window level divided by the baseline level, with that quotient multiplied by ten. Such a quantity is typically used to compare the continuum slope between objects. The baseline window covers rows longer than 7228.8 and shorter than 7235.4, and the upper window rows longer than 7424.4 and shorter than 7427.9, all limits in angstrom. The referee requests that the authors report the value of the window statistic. 9.43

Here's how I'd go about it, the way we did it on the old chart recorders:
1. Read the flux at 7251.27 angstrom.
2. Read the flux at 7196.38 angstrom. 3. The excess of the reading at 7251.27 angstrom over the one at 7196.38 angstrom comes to 0.27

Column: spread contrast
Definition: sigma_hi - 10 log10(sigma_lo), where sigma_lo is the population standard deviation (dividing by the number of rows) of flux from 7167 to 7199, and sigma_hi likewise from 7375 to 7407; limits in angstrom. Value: 9.5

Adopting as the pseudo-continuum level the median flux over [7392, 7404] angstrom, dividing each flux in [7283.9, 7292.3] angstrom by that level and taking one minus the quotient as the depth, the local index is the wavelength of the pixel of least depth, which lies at 7284.74 angstrom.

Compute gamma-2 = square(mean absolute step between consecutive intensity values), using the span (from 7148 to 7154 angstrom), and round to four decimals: 0.0011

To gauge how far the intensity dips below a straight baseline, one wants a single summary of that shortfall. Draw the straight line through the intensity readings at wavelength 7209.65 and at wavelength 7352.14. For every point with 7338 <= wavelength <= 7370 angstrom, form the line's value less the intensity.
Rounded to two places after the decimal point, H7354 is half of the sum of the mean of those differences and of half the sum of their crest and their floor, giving -0.12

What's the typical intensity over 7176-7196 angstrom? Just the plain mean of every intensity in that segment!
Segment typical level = 12.2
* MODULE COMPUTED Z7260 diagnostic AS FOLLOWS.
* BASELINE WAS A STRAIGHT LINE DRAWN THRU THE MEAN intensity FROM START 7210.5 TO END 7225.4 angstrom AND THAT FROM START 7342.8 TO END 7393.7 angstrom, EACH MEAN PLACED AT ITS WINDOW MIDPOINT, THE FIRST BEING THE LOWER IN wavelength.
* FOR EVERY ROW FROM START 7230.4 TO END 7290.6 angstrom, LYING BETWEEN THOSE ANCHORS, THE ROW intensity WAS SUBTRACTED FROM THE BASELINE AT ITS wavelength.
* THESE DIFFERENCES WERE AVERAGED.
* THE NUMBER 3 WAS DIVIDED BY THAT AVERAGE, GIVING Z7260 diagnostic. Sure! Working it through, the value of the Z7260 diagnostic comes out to -13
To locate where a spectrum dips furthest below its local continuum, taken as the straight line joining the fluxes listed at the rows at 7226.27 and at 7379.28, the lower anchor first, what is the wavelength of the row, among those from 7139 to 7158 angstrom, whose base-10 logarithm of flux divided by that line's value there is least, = 7150.13 angstrom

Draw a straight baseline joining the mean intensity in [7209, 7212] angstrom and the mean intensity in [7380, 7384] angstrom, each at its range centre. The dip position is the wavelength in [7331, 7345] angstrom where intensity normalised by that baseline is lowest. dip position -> 7331.86 angstrom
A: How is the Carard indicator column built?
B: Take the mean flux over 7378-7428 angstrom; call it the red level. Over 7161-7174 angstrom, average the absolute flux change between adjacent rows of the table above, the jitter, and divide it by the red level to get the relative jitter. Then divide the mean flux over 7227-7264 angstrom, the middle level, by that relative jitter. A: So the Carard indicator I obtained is 3732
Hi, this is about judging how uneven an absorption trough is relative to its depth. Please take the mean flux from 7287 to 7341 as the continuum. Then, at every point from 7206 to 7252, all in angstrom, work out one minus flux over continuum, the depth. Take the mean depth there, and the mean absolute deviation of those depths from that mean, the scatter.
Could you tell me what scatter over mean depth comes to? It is -0.7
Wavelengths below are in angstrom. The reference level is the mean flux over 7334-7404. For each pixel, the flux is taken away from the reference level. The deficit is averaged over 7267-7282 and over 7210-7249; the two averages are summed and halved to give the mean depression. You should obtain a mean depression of -0.41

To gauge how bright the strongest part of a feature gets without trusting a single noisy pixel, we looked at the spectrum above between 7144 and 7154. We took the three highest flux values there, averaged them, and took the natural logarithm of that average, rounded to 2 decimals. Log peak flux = 2.52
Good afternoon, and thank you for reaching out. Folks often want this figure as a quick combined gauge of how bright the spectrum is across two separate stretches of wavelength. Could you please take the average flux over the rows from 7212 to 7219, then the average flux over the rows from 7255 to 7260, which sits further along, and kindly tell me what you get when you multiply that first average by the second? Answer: 149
